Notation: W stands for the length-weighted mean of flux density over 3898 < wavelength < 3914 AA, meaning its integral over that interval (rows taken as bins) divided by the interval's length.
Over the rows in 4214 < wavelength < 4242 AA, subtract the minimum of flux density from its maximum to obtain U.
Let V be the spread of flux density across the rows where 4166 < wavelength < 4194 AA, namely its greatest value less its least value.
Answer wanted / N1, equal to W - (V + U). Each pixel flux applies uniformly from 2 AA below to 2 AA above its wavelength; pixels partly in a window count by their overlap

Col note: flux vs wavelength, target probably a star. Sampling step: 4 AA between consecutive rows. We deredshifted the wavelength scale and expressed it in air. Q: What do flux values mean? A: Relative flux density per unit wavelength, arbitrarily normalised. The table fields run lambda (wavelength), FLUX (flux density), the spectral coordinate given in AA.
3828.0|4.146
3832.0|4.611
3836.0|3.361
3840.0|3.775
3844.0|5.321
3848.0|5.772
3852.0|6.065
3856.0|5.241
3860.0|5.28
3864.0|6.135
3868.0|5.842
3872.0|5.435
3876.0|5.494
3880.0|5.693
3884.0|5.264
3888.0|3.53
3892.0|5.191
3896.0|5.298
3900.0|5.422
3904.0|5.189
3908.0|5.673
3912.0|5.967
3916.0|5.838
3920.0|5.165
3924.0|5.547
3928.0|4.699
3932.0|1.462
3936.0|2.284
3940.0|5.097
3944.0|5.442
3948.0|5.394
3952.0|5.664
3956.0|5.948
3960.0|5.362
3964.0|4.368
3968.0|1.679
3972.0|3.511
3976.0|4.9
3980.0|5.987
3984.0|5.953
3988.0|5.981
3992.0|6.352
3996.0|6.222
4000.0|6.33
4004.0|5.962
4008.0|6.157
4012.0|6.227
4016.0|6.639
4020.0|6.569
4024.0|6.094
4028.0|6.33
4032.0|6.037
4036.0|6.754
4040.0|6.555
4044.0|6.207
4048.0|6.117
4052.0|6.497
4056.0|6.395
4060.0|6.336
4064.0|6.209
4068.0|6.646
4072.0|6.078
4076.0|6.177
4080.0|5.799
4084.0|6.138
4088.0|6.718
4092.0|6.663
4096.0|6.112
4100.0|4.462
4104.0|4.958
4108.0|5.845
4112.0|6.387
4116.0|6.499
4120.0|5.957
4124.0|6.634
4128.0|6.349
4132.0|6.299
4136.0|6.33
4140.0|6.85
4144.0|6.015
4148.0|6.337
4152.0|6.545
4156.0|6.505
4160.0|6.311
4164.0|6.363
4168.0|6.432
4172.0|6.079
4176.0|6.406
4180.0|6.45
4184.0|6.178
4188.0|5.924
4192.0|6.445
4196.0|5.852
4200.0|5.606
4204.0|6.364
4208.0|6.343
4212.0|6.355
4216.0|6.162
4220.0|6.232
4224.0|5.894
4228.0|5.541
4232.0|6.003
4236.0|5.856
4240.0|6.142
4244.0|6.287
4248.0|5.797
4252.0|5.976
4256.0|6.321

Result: 4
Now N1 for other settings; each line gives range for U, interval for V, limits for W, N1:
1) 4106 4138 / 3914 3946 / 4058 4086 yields 1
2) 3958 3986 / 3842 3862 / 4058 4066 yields 1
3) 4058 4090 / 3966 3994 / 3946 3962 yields 0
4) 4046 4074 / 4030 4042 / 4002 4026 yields 5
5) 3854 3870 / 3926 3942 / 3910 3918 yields 1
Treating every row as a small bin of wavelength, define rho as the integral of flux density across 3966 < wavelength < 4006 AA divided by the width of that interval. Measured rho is 5.29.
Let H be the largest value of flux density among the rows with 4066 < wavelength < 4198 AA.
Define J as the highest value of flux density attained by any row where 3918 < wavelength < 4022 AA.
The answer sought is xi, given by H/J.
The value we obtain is 1.03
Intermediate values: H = 6.85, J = 6.639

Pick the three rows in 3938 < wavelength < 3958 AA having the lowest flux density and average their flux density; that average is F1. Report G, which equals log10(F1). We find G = 0.725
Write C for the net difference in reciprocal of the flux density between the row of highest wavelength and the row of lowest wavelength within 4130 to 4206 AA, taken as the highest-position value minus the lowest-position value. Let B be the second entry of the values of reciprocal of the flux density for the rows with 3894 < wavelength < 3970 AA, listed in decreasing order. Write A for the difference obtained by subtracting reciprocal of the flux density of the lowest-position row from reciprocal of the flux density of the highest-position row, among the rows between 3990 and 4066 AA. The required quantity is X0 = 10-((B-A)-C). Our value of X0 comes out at 9.41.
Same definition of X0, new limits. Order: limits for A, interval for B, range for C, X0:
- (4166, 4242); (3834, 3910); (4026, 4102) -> 9.79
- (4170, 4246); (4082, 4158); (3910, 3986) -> 9.79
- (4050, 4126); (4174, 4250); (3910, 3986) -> 9.82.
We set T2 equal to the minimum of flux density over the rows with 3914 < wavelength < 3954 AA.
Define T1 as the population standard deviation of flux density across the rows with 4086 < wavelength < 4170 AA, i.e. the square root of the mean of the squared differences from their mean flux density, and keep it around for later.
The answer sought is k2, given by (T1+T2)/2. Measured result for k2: 1.0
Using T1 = 0.6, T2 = 1.462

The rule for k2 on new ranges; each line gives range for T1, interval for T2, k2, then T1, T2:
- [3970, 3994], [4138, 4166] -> 3.5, 1.0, 6.015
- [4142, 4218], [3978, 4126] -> 2.4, 0.2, 4.462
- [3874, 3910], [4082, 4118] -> 2.5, 0.6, 4.462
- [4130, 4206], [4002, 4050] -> 3.1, 0.3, 5.962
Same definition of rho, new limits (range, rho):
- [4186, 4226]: 6.12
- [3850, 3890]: 5.40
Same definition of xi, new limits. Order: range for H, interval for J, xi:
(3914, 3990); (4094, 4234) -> 0.87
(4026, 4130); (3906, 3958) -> 1.13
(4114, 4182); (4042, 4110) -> 1.02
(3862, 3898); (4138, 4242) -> 0.90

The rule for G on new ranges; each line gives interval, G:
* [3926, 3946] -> 0.449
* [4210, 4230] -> 0.768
